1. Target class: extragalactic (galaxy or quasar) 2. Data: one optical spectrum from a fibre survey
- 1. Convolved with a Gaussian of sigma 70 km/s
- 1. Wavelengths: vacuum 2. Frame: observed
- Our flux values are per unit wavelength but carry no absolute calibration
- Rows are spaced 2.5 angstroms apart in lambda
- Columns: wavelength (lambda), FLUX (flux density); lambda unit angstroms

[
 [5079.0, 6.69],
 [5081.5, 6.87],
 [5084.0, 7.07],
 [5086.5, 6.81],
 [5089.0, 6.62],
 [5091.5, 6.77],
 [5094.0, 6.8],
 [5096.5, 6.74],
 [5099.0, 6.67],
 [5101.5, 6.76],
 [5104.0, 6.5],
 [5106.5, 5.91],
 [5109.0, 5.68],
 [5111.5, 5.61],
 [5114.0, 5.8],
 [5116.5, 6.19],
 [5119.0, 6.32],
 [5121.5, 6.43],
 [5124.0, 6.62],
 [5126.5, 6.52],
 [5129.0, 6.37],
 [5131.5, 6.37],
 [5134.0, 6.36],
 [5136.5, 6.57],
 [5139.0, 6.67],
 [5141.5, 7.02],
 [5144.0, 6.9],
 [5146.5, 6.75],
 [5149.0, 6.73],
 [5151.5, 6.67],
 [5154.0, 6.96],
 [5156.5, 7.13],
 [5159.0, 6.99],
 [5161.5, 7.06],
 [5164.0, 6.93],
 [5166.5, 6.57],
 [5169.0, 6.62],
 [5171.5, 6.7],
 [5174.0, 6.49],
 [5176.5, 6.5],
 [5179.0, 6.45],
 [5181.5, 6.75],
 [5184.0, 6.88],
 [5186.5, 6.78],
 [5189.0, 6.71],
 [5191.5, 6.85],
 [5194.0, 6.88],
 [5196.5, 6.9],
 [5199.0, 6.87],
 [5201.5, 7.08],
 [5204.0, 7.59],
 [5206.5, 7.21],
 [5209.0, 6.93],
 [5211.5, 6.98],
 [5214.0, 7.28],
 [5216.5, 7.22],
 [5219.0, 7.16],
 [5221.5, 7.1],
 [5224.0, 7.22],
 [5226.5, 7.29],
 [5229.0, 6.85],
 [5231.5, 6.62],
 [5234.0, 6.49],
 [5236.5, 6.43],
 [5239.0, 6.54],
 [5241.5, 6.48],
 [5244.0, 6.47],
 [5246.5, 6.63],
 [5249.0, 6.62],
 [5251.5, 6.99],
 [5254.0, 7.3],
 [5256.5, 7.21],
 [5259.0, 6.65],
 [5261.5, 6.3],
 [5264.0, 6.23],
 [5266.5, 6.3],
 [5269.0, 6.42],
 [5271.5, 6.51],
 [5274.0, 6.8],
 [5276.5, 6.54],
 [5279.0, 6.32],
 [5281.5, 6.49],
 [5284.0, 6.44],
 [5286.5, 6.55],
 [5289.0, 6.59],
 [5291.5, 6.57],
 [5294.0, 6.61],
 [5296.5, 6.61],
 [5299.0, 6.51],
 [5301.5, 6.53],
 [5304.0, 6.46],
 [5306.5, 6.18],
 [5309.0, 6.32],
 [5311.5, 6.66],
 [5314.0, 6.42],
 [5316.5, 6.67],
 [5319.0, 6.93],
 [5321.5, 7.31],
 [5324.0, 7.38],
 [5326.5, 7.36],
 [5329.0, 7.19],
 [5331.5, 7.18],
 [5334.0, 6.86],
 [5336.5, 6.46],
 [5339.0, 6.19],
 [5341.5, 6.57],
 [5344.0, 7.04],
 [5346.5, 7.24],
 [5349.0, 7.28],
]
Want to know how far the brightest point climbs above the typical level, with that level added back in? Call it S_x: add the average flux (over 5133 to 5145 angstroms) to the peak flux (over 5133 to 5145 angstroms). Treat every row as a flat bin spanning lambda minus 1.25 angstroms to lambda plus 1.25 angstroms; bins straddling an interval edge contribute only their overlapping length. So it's 13.7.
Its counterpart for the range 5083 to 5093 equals 13.9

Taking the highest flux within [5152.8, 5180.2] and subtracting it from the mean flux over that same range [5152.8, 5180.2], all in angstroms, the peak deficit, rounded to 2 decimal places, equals -0.37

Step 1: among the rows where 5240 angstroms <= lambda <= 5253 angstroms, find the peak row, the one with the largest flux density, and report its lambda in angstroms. 5251.5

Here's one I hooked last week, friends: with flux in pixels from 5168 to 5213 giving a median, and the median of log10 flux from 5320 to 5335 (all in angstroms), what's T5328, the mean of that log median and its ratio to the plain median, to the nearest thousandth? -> 0.493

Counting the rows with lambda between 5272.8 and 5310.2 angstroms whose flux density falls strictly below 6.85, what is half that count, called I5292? 7.5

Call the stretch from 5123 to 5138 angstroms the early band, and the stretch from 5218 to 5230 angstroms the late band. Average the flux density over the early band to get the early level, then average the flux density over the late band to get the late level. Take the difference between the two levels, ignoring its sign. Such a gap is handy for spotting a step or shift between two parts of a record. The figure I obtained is 0.7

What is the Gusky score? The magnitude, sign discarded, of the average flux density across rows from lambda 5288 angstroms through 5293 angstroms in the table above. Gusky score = 6.58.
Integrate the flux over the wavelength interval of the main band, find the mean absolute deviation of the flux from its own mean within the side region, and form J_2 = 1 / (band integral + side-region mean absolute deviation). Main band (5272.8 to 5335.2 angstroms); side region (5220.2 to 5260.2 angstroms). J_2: 0.002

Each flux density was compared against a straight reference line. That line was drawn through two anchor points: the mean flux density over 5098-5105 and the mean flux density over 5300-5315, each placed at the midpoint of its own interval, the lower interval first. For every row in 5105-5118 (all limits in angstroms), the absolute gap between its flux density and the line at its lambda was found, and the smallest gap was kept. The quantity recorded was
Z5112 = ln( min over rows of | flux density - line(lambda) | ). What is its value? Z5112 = -0.8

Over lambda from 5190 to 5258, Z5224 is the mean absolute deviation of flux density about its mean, 0.26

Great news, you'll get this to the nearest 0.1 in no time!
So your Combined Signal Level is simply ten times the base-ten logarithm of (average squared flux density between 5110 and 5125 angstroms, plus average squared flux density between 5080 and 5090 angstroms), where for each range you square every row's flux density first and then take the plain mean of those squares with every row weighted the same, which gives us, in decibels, 19.3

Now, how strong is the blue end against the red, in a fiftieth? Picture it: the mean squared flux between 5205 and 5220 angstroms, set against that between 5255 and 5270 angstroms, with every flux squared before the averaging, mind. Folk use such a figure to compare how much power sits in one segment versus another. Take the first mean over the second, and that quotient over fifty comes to 0.024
